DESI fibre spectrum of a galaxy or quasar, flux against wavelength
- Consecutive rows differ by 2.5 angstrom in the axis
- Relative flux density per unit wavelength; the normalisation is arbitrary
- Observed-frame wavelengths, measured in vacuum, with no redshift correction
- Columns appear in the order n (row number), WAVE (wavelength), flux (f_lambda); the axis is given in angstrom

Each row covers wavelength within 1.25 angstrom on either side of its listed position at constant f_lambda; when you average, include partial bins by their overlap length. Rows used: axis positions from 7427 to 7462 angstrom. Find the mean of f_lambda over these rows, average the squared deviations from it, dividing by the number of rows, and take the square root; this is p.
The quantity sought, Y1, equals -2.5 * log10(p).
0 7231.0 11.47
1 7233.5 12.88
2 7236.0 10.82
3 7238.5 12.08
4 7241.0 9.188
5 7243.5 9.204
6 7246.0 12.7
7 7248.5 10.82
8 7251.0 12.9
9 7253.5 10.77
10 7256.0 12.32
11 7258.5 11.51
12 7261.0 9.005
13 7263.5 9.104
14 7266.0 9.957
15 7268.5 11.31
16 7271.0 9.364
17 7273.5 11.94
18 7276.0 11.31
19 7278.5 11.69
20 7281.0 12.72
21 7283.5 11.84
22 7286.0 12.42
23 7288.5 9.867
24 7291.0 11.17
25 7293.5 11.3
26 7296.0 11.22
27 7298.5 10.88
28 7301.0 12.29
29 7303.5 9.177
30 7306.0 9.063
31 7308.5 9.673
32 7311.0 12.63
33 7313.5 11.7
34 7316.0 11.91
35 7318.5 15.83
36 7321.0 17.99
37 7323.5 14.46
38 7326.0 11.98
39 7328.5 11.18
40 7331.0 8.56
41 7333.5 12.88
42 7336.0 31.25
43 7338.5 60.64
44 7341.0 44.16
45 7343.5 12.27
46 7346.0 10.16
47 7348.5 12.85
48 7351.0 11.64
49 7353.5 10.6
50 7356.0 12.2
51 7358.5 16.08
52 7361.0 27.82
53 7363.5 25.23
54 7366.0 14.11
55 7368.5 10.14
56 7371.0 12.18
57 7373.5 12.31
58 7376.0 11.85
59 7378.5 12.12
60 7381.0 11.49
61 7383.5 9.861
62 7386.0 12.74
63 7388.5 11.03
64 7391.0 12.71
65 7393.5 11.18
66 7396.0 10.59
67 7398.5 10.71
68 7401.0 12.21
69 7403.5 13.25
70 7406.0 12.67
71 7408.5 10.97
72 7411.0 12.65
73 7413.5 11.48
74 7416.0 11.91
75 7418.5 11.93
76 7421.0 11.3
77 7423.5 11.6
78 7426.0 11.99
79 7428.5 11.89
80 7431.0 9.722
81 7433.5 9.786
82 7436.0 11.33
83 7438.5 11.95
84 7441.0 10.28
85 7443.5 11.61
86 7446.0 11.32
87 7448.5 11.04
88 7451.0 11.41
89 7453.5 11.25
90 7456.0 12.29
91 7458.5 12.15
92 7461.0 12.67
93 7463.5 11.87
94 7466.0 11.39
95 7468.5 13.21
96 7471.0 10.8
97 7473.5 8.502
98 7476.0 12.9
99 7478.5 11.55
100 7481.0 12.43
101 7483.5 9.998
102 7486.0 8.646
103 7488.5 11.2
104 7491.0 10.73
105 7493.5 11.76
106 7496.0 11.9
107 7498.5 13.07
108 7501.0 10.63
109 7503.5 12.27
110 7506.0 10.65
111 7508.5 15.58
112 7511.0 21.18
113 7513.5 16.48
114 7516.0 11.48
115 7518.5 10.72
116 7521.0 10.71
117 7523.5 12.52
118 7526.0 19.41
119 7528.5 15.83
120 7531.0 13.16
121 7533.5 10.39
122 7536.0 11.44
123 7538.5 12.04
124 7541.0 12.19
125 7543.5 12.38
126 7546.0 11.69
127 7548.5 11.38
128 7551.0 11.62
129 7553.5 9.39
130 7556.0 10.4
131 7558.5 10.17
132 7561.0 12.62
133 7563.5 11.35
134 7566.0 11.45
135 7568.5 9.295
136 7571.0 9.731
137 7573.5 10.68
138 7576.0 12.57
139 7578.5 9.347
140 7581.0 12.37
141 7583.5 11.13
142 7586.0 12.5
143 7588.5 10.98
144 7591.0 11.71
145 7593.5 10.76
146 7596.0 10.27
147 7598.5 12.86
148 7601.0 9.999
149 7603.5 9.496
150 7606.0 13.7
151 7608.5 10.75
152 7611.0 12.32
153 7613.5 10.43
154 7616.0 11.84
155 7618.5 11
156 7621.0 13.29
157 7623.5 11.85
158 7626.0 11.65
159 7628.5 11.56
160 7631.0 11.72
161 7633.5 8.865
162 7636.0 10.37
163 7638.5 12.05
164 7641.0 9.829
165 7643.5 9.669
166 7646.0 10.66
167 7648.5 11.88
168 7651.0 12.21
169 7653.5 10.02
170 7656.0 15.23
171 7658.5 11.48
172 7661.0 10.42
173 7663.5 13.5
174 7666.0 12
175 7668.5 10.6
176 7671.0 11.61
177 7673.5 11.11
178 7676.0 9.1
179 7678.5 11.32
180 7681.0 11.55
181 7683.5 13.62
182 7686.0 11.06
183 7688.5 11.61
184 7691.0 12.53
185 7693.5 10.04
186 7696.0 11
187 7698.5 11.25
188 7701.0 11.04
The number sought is 0.2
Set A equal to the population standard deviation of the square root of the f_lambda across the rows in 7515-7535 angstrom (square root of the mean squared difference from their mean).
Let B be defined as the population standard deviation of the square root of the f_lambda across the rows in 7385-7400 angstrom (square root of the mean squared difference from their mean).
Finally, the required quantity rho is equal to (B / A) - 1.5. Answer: -1.16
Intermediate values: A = 0.39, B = 0.130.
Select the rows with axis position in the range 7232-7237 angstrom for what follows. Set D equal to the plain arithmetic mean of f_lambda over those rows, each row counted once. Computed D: 11.85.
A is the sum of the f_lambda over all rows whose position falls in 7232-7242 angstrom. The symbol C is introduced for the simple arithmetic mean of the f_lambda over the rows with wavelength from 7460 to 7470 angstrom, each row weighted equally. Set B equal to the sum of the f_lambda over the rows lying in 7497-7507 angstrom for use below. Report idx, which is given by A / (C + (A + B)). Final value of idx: 0.433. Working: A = 45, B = 47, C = 12.3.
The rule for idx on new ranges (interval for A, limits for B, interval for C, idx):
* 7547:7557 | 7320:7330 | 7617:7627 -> 0.388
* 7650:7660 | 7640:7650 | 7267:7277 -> 0.480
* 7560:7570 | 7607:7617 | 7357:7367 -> 0.403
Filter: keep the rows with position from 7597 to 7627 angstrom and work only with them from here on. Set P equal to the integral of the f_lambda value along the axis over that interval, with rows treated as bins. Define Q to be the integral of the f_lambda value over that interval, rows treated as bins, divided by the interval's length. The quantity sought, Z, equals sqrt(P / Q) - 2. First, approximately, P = 348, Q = 11.6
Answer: 3.5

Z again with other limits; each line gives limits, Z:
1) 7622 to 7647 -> 3.0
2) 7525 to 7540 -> 1.9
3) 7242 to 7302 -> 5.7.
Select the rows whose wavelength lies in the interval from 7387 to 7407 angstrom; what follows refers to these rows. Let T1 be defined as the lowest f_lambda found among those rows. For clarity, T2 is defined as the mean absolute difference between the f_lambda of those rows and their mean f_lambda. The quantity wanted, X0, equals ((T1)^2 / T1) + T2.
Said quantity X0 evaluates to 11.5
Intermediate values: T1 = 10.59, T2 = 0.92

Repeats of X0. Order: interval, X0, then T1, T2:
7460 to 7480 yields 9.6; 8.502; 1.05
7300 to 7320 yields 10.7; 9.063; 1.67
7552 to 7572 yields 10.2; 9.295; 0.94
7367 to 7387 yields 10.7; 9.861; 0.82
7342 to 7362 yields 14.0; 10.16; 3.87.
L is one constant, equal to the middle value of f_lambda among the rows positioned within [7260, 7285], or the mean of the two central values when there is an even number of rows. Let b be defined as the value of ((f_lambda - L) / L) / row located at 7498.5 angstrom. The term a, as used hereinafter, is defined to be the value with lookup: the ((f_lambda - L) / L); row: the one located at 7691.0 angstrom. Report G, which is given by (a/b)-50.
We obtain -49.3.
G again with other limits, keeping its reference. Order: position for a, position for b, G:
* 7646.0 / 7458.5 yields -50.8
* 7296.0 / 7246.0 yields -50.1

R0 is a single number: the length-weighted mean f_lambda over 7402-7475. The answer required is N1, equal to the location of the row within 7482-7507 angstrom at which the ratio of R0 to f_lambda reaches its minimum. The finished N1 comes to 7498.5 angstrom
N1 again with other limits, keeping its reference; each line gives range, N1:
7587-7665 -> 7656.0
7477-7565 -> 7511.0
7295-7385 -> 7338.5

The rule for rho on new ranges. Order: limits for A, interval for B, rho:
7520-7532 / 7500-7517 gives -0.31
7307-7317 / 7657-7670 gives -0.53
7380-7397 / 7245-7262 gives -0.18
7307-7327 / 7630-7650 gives -1.00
